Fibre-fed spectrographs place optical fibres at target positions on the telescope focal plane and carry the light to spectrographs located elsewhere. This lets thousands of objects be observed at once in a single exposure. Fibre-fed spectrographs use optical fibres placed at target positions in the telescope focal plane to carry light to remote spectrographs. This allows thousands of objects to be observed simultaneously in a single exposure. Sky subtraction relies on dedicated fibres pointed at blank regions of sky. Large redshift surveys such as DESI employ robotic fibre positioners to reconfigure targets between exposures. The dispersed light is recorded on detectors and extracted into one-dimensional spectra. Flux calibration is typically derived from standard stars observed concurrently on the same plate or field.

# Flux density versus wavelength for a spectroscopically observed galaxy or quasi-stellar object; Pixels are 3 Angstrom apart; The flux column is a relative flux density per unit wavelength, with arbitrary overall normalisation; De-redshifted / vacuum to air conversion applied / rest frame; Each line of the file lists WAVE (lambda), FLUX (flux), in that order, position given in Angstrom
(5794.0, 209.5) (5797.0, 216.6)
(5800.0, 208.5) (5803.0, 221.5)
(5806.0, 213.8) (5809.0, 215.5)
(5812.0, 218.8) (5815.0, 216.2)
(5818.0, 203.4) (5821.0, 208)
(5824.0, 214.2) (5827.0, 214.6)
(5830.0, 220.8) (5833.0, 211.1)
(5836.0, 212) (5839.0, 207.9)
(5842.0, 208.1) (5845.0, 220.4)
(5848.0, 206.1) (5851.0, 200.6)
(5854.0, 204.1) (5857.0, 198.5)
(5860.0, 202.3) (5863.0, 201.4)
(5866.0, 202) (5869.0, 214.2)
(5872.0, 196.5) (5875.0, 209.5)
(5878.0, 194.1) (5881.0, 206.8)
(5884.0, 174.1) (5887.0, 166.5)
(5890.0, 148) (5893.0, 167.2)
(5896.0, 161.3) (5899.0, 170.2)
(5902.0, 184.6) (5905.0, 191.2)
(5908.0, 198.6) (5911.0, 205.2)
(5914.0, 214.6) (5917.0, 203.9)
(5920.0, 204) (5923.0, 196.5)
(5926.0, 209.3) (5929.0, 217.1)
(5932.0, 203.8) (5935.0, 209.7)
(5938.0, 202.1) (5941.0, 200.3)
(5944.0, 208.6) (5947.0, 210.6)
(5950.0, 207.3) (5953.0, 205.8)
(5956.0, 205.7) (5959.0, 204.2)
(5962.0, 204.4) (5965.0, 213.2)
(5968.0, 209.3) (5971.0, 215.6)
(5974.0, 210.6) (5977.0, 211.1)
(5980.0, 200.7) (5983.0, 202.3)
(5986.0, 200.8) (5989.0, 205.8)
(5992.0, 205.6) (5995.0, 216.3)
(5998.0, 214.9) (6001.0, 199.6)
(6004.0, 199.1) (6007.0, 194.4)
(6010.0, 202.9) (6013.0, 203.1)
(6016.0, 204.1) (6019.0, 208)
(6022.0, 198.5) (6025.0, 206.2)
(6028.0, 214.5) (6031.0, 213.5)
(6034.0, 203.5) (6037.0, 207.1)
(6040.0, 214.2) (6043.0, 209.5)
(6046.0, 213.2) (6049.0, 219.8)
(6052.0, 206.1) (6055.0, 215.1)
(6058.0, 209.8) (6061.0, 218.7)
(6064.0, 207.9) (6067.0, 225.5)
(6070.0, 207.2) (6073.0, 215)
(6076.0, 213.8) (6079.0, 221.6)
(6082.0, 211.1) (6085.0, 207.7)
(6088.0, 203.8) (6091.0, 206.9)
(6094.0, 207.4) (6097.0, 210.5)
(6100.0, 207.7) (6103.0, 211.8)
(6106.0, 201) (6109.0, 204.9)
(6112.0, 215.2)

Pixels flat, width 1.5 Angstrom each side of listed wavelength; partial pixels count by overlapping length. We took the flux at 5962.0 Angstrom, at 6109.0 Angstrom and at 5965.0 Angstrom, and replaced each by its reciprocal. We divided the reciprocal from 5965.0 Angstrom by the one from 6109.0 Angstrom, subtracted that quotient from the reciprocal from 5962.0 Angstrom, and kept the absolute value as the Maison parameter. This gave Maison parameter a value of 0.96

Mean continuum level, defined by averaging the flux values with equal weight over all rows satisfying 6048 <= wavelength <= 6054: 213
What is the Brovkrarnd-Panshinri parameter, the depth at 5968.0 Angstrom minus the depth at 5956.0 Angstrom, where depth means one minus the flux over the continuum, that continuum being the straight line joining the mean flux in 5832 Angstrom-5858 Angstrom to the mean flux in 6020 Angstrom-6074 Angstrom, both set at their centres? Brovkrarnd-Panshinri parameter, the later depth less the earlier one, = -0.016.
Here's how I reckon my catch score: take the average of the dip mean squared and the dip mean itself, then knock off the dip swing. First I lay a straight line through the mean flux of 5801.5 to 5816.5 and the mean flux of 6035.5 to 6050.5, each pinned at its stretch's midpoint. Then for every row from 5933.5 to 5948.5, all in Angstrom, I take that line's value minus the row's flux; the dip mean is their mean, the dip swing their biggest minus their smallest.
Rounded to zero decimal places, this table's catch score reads 29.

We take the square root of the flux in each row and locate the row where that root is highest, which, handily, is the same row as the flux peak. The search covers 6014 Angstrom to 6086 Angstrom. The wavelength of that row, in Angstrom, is 6067.0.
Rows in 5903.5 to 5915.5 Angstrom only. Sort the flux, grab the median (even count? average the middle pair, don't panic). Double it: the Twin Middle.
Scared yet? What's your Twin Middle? 404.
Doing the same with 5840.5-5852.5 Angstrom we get 414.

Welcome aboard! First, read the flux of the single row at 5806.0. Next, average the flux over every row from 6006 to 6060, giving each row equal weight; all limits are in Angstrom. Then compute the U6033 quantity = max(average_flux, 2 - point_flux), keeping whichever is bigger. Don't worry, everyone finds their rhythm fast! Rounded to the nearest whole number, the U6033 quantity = 208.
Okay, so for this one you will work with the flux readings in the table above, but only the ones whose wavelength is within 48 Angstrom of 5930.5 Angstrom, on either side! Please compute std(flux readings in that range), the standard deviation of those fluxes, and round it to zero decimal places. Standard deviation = 18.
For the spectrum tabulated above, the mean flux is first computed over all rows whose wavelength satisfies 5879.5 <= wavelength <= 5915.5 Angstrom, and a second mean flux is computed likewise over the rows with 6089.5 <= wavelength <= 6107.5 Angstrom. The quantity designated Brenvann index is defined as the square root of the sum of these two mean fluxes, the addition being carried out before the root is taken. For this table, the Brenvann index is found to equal 19.7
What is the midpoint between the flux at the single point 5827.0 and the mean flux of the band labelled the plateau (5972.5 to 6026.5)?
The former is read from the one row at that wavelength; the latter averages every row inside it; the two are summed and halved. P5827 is 210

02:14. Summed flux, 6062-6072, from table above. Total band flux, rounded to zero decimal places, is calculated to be 641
